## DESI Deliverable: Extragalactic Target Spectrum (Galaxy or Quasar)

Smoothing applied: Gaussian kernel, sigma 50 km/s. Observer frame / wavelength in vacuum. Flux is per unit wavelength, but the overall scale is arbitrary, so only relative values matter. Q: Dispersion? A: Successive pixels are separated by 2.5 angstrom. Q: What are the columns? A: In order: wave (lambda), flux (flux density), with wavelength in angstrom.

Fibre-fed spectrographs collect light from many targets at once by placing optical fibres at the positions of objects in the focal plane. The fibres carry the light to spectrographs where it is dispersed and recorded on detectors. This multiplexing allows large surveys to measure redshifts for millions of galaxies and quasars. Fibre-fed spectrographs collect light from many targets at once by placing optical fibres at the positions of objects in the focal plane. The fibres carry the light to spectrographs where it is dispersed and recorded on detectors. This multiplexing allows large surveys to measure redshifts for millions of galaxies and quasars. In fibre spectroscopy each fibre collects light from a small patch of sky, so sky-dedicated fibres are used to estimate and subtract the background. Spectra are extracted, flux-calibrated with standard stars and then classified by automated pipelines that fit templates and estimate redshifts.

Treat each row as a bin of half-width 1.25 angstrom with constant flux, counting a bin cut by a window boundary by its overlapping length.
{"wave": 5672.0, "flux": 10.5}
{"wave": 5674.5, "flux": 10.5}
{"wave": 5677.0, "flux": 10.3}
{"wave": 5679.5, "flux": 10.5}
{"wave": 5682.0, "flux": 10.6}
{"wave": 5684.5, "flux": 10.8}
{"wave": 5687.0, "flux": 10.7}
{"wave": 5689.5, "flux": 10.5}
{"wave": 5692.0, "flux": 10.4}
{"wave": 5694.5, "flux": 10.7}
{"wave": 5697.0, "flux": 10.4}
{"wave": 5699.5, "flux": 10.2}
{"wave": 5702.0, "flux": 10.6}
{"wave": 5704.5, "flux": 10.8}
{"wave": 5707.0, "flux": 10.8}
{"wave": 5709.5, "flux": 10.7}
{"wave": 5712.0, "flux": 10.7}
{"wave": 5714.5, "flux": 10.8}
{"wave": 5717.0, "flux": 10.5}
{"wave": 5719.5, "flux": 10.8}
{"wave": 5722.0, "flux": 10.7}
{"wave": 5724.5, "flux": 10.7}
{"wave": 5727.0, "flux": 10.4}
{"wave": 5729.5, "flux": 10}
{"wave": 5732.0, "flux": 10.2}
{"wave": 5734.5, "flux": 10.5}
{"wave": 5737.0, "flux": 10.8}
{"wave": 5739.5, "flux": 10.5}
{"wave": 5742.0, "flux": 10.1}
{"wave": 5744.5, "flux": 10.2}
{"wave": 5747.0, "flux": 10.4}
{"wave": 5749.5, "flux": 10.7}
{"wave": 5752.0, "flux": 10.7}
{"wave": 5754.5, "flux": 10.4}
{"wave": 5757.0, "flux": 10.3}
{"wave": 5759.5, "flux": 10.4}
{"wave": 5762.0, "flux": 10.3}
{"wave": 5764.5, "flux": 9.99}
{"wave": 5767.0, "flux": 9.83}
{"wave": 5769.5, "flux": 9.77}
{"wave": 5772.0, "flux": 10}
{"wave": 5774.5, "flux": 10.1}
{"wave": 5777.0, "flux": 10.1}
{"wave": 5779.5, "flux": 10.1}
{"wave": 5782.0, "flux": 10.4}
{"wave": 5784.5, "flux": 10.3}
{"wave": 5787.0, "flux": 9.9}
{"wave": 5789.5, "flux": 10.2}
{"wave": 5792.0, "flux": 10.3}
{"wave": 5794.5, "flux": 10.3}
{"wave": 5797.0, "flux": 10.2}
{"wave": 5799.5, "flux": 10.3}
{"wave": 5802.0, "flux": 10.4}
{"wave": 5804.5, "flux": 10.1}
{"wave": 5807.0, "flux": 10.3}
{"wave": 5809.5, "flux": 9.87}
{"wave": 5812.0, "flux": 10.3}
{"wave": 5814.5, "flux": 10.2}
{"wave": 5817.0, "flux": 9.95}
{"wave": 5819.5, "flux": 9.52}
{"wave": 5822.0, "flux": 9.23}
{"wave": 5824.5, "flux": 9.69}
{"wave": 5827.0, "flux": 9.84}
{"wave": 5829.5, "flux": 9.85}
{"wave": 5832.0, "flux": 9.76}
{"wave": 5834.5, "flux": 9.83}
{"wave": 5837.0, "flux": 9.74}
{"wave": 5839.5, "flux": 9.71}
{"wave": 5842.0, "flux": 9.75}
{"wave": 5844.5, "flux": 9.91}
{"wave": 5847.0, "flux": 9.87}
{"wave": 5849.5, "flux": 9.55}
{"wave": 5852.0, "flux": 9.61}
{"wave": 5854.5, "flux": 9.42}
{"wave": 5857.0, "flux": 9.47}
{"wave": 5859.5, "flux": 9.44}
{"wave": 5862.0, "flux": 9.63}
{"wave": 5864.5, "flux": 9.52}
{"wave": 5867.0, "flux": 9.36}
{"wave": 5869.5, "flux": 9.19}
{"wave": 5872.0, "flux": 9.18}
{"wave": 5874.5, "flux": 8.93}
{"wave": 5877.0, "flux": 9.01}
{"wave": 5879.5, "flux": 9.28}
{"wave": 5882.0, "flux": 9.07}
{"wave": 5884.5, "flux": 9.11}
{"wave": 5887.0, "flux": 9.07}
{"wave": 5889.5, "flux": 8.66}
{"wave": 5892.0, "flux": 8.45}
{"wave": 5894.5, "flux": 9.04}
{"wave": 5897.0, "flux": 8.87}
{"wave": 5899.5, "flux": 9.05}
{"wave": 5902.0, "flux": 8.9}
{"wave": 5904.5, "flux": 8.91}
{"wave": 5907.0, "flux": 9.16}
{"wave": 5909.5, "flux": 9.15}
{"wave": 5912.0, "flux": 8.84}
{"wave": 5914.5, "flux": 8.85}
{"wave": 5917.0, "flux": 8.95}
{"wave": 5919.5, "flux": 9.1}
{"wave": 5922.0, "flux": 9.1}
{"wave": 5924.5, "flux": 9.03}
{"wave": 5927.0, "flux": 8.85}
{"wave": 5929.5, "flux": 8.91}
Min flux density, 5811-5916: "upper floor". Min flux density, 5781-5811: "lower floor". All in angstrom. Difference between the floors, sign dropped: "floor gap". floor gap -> 1.4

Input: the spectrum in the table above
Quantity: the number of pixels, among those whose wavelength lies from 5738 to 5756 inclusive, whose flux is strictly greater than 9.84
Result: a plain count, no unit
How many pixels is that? 7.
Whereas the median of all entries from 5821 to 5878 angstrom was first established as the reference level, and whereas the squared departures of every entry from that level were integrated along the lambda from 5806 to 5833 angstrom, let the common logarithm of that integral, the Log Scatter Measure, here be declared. 0.6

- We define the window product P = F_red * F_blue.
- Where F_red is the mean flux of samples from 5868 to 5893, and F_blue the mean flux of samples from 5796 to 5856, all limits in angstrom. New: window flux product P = 89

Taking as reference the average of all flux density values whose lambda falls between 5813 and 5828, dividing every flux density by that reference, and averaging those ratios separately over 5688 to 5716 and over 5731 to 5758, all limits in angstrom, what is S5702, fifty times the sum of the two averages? 108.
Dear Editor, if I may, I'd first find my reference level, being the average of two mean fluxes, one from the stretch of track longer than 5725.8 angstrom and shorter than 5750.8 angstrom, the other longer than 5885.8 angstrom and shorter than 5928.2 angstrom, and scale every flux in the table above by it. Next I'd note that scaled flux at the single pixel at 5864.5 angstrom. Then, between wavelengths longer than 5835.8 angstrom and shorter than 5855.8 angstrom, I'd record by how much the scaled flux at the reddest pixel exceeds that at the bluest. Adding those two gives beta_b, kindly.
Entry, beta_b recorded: 0.95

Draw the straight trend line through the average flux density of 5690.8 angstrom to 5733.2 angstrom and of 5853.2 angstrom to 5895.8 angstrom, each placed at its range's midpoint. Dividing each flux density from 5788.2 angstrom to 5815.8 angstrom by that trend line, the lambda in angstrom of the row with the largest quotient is 5802.0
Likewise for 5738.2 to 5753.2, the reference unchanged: 5752.0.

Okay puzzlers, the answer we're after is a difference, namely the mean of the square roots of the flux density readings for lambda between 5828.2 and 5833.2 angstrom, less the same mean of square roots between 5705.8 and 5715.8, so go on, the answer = -0.15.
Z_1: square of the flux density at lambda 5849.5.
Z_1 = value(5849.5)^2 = 91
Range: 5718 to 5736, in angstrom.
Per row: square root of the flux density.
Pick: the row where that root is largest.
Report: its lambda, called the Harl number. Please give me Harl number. 5719.5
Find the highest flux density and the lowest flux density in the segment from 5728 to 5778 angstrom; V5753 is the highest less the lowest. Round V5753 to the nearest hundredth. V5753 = 1.03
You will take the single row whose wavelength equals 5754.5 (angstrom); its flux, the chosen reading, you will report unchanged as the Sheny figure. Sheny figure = 10.4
